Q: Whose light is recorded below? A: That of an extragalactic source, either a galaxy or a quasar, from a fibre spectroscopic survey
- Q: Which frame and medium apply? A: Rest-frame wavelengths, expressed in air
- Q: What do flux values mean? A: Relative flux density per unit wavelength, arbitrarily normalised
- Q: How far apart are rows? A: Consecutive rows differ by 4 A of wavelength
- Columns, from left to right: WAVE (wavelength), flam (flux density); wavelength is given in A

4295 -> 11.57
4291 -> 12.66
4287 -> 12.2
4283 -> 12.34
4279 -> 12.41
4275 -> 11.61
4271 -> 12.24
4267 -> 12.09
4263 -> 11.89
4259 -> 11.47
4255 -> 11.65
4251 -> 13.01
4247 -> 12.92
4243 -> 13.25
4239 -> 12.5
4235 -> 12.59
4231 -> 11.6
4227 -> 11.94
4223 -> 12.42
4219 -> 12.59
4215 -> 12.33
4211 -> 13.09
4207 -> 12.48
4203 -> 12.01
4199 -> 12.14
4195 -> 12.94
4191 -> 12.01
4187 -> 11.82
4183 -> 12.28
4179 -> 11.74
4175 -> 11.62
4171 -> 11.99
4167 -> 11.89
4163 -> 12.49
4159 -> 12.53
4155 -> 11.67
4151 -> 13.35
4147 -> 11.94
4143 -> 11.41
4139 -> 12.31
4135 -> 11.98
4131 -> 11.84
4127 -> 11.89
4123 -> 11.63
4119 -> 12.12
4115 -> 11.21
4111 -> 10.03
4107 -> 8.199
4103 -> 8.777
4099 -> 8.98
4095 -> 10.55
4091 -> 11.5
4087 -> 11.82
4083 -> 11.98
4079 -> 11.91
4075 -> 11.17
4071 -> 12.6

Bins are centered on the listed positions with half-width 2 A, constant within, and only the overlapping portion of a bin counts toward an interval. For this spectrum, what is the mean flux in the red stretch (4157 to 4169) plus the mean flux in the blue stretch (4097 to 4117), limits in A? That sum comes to 21.7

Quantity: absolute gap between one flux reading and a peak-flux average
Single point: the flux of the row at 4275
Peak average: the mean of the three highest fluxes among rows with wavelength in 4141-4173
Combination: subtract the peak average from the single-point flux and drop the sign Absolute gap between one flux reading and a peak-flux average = 1.2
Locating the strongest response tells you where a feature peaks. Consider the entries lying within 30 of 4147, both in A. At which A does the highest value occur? 4151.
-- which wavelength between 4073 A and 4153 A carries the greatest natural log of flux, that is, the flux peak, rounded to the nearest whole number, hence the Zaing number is 4151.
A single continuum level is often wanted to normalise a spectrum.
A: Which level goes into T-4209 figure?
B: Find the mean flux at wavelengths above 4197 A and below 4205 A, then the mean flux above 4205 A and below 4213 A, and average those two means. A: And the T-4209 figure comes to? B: 12.4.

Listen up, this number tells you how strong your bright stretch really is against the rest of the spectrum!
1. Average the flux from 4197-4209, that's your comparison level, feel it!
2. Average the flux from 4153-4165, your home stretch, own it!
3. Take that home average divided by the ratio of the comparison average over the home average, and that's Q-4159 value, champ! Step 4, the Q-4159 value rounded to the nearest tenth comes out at 12.3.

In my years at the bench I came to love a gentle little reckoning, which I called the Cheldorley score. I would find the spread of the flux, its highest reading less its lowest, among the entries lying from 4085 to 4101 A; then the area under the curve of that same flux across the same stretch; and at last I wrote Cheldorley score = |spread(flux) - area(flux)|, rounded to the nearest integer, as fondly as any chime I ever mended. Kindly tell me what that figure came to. 169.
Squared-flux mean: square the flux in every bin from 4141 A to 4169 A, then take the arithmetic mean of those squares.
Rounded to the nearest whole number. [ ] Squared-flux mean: 149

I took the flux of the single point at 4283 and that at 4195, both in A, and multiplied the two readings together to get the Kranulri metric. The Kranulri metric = 160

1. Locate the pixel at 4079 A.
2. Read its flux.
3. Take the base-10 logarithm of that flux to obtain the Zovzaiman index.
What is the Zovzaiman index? 1.08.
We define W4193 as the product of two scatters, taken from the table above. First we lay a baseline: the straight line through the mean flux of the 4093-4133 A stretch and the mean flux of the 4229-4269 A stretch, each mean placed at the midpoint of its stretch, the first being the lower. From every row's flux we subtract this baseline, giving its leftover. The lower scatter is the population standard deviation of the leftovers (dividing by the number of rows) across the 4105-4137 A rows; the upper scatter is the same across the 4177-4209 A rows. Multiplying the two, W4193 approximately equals 0.39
